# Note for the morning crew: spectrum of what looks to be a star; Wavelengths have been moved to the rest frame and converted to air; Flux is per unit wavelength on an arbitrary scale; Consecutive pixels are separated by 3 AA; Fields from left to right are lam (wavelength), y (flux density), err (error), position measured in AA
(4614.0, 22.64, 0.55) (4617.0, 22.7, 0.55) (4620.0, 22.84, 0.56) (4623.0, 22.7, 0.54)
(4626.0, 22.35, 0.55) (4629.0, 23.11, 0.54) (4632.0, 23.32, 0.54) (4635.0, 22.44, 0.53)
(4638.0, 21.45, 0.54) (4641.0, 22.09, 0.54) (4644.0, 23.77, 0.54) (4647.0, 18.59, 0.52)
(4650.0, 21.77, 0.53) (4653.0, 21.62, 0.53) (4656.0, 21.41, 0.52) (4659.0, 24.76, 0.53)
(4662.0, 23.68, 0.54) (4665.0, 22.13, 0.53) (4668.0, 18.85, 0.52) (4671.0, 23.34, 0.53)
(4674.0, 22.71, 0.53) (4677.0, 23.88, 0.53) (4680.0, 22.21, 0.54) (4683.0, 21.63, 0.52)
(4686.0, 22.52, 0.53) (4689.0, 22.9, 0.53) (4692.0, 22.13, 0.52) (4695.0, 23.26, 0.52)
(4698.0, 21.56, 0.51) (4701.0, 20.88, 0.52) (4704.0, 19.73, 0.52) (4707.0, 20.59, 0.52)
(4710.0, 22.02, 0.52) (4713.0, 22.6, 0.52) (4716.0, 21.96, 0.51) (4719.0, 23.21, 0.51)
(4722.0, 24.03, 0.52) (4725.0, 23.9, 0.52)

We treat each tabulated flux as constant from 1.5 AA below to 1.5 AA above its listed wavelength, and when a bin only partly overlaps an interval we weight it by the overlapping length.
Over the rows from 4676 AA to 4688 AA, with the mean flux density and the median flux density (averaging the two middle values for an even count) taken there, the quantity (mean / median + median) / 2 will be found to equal 11.69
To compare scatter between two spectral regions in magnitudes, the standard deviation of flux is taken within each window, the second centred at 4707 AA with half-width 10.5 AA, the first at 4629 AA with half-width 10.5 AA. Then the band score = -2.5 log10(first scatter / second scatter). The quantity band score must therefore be 0.5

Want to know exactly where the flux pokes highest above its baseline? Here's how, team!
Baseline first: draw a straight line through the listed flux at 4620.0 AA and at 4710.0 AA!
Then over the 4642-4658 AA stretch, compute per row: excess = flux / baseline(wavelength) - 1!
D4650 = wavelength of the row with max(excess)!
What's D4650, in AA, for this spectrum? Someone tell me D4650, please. 4644.0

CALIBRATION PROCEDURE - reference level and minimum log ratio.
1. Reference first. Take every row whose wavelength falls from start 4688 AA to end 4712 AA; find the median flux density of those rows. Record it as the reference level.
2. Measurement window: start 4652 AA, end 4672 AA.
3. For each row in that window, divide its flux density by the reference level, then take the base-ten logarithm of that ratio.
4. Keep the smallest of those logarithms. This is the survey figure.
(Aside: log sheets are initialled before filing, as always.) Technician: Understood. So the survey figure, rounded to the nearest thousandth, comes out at -0.063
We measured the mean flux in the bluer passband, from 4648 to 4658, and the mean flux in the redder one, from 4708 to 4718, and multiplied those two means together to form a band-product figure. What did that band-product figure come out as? 479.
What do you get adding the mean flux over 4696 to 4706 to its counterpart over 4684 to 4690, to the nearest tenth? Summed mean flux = 43.4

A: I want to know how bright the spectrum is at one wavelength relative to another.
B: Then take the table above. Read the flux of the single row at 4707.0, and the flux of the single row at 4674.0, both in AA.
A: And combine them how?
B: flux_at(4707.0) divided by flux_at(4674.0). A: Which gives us 0.91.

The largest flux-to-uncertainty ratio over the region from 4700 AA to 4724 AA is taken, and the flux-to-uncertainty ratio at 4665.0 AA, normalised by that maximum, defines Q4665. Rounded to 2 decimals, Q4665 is 0.90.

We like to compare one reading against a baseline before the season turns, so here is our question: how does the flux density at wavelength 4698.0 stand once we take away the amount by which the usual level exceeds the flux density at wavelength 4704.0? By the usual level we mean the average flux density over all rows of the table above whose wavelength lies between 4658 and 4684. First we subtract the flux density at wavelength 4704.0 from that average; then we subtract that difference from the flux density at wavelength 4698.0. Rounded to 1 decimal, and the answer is 18.7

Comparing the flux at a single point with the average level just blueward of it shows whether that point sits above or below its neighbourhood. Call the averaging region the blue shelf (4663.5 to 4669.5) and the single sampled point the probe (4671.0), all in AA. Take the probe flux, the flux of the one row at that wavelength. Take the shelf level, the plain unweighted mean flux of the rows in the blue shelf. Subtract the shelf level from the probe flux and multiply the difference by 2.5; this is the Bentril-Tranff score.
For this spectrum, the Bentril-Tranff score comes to 7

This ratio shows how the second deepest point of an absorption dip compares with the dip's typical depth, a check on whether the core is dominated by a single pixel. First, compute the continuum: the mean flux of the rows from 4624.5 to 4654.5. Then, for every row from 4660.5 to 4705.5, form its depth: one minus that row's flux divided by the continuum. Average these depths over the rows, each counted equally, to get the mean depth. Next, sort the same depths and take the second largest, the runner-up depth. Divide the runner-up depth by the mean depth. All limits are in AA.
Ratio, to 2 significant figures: -54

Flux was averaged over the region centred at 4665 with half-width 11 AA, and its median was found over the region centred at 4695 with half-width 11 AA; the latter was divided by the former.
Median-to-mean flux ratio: 0.987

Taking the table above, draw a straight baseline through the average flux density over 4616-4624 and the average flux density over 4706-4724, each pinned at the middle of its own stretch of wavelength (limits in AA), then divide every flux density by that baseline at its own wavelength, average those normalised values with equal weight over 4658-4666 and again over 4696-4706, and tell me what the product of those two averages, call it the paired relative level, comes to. 0.96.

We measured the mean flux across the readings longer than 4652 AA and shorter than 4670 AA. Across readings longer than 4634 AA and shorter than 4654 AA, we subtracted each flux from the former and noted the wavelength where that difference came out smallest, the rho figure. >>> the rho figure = 4644.0 AA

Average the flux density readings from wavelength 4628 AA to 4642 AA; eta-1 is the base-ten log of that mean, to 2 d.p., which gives 1.35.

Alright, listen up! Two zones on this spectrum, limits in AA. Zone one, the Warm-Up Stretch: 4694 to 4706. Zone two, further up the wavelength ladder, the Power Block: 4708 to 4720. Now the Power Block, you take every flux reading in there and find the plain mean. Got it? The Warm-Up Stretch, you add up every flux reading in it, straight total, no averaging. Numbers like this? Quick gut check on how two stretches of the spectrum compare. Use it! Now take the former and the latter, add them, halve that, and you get 53.9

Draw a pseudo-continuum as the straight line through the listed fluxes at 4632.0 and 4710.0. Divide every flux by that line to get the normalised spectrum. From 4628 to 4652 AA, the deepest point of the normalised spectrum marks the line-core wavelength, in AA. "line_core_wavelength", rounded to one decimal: 4647.0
